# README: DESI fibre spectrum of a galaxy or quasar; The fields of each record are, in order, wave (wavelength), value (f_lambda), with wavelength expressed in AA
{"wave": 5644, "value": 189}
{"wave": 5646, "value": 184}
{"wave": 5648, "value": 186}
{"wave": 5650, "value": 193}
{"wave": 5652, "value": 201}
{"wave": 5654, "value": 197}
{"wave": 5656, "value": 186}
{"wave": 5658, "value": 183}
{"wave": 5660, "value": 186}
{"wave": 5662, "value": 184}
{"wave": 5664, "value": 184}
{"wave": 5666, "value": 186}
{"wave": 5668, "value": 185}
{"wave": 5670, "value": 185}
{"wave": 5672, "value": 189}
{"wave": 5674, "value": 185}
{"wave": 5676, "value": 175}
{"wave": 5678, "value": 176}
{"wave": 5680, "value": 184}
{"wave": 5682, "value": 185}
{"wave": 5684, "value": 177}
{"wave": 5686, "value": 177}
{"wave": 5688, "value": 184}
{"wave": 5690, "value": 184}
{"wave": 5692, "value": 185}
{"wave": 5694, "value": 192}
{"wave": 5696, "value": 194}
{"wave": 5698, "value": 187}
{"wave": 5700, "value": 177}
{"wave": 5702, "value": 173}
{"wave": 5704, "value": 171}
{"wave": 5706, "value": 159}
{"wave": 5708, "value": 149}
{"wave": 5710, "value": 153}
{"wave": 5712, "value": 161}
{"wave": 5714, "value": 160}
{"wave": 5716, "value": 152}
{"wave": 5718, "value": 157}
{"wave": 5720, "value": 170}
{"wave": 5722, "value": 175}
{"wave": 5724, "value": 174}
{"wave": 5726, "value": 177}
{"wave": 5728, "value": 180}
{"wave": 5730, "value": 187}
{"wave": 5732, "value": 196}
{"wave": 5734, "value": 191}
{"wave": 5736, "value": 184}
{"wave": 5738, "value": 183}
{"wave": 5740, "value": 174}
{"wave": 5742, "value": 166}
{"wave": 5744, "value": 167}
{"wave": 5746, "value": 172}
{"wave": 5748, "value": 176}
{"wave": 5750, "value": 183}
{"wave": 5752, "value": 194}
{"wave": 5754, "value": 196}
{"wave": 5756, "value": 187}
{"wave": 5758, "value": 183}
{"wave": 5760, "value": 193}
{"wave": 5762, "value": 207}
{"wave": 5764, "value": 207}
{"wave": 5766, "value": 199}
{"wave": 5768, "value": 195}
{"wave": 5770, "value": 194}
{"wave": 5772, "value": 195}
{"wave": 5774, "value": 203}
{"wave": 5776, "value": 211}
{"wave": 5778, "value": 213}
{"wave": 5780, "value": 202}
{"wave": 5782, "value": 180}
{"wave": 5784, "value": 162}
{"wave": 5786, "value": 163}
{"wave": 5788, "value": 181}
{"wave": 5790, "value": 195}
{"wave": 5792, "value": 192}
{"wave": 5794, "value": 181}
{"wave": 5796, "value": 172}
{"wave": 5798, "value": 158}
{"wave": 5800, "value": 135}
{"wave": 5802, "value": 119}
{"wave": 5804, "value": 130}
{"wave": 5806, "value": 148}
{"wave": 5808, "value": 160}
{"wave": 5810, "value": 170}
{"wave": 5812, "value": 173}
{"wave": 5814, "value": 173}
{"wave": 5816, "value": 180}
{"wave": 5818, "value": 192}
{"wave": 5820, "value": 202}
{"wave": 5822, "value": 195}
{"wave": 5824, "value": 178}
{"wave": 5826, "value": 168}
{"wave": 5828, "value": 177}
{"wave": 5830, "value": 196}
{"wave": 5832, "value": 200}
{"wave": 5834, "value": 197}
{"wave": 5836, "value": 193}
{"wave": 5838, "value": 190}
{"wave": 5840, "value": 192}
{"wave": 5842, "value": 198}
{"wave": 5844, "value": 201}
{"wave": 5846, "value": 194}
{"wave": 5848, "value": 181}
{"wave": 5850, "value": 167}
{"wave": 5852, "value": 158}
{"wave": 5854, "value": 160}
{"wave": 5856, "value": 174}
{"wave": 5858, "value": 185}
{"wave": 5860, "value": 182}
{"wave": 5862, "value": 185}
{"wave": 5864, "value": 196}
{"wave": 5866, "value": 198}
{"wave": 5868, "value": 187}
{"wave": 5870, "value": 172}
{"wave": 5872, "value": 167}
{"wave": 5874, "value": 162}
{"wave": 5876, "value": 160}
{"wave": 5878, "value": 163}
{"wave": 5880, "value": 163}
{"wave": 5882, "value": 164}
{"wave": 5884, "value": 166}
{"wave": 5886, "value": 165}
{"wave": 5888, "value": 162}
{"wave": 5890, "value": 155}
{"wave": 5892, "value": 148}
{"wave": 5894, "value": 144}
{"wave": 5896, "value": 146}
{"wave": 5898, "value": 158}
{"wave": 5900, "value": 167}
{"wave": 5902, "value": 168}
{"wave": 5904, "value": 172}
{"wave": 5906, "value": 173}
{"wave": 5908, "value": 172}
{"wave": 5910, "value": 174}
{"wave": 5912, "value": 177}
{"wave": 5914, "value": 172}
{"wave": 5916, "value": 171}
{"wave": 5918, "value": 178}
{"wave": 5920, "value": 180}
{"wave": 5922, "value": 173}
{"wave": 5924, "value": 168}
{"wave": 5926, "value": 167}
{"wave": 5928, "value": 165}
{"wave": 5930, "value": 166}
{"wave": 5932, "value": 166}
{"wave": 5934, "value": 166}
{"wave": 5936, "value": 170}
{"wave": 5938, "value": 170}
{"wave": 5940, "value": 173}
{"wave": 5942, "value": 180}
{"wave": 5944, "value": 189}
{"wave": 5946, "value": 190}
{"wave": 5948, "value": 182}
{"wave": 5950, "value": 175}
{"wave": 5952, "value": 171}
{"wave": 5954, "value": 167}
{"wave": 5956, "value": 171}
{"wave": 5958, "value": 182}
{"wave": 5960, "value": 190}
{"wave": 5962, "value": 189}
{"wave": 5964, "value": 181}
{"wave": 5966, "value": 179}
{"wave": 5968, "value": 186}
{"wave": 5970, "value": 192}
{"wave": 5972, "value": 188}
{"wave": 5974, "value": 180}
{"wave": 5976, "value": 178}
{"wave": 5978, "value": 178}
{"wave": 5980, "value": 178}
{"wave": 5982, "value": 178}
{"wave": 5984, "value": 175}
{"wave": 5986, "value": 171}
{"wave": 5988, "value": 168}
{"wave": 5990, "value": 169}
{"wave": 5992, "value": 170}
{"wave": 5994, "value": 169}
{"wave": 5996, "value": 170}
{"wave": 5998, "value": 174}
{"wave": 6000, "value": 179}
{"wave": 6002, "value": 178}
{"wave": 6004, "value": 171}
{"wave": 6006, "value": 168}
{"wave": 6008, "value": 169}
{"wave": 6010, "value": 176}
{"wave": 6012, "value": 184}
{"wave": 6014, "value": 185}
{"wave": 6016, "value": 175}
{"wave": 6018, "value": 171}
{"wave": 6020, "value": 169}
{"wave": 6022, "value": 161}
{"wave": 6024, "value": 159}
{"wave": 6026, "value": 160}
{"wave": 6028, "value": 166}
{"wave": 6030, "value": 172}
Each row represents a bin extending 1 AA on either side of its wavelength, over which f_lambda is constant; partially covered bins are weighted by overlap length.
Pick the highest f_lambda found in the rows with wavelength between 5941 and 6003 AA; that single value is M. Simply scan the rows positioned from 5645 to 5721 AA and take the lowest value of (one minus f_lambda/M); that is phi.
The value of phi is -0.047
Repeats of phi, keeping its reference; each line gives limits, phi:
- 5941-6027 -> 0.000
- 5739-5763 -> -0.078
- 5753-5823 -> -0.109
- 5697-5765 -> -0.078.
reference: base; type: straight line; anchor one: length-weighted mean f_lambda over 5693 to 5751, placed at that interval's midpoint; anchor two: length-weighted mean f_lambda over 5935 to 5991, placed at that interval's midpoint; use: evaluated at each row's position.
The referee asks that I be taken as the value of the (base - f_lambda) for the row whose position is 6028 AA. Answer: 14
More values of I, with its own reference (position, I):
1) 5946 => -12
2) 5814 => 3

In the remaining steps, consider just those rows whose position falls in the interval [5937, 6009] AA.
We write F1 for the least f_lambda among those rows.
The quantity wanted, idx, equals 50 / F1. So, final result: 0.299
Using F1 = 167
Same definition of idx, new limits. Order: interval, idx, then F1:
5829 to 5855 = 0.316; 158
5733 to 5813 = 0.420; 119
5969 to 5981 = 0.281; 178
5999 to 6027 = 0.314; 159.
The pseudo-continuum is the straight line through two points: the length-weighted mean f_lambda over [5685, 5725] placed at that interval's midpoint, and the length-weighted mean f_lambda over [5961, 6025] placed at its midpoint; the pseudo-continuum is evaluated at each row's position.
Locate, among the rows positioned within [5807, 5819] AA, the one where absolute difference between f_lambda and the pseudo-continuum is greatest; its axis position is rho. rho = 5818 AA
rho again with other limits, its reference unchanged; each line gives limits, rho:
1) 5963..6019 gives 5970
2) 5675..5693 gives 5682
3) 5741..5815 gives 5802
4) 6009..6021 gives 6014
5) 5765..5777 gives 5776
